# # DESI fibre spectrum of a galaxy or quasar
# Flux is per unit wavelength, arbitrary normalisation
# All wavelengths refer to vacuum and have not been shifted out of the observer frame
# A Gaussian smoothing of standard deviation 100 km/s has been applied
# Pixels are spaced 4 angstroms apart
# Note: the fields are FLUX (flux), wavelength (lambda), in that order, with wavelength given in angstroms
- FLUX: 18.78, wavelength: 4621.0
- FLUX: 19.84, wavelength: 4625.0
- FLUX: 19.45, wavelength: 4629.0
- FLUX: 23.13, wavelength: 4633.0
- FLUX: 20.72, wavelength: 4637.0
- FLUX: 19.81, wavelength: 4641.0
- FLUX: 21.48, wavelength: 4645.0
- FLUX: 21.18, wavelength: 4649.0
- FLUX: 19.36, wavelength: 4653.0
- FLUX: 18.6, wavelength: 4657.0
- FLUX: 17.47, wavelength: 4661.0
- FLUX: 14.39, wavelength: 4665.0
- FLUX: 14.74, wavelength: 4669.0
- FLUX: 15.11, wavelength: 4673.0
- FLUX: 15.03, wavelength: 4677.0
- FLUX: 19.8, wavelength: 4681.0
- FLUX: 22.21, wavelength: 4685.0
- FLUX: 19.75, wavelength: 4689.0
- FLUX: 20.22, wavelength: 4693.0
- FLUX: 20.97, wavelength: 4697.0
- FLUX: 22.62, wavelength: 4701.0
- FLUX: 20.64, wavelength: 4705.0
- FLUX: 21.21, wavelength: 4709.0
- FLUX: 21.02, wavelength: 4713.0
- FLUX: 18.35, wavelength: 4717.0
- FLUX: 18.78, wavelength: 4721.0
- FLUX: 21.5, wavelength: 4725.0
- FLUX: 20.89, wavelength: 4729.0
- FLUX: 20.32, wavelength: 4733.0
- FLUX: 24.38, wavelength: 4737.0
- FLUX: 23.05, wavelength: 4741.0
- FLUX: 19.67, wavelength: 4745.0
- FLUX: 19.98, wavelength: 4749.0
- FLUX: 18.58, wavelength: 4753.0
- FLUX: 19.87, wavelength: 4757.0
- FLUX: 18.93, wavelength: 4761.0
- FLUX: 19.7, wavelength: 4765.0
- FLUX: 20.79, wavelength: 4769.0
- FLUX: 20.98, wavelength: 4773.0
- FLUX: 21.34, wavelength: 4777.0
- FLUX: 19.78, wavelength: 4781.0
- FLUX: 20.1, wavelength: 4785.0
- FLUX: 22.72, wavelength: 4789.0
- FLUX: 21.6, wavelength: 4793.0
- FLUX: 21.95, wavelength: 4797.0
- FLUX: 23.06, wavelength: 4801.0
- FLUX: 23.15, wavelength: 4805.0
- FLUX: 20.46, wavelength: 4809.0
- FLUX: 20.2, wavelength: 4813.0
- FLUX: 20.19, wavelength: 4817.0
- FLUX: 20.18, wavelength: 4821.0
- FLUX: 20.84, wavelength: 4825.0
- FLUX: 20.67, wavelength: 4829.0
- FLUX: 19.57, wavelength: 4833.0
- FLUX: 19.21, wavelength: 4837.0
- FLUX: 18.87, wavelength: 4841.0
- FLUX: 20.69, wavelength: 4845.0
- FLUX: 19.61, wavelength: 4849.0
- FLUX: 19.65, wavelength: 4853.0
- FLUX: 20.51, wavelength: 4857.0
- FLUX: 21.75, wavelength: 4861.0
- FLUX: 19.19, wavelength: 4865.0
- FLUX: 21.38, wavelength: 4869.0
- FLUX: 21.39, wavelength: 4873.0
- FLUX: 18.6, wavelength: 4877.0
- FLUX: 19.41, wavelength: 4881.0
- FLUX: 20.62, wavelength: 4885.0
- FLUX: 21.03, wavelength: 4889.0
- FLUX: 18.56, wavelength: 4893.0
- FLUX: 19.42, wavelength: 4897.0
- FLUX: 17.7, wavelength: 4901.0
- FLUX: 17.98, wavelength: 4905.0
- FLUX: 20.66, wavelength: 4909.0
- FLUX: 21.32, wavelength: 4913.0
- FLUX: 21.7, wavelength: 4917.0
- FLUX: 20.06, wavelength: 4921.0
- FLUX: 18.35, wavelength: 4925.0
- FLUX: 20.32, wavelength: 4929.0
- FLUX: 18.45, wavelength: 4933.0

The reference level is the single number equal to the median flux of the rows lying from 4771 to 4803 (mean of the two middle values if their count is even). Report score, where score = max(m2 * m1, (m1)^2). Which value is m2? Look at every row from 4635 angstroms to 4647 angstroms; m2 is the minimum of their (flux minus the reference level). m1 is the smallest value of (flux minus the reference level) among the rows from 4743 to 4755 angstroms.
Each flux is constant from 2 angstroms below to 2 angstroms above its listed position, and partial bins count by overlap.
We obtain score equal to 8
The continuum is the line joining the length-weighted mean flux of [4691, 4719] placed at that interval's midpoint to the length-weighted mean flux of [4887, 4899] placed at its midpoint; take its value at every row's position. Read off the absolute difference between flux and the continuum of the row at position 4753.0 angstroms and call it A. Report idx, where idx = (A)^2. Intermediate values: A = 1.9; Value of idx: 4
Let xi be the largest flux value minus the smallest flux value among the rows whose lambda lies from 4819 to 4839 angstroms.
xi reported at 2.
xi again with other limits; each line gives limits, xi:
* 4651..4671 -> 5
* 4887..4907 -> 3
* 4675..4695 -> 7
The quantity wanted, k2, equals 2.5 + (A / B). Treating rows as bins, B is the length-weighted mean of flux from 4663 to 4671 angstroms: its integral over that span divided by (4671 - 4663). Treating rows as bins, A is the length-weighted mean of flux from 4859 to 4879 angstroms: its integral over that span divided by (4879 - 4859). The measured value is 3.90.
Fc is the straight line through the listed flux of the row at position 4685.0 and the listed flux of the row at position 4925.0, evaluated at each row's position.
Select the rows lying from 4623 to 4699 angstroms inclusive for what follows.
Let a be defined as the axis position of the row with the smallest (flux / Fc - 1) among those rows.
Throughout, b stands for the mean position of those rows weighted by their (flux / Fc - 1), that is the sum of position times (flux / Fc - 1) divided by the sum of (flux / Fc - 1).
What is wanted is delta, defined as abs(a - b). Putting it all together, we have 2.6 angstroms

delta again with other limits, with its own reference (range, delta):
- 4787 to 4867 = 26.1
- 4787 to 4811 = 10.6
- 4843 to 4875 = 1.7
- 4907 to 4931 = 7.7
